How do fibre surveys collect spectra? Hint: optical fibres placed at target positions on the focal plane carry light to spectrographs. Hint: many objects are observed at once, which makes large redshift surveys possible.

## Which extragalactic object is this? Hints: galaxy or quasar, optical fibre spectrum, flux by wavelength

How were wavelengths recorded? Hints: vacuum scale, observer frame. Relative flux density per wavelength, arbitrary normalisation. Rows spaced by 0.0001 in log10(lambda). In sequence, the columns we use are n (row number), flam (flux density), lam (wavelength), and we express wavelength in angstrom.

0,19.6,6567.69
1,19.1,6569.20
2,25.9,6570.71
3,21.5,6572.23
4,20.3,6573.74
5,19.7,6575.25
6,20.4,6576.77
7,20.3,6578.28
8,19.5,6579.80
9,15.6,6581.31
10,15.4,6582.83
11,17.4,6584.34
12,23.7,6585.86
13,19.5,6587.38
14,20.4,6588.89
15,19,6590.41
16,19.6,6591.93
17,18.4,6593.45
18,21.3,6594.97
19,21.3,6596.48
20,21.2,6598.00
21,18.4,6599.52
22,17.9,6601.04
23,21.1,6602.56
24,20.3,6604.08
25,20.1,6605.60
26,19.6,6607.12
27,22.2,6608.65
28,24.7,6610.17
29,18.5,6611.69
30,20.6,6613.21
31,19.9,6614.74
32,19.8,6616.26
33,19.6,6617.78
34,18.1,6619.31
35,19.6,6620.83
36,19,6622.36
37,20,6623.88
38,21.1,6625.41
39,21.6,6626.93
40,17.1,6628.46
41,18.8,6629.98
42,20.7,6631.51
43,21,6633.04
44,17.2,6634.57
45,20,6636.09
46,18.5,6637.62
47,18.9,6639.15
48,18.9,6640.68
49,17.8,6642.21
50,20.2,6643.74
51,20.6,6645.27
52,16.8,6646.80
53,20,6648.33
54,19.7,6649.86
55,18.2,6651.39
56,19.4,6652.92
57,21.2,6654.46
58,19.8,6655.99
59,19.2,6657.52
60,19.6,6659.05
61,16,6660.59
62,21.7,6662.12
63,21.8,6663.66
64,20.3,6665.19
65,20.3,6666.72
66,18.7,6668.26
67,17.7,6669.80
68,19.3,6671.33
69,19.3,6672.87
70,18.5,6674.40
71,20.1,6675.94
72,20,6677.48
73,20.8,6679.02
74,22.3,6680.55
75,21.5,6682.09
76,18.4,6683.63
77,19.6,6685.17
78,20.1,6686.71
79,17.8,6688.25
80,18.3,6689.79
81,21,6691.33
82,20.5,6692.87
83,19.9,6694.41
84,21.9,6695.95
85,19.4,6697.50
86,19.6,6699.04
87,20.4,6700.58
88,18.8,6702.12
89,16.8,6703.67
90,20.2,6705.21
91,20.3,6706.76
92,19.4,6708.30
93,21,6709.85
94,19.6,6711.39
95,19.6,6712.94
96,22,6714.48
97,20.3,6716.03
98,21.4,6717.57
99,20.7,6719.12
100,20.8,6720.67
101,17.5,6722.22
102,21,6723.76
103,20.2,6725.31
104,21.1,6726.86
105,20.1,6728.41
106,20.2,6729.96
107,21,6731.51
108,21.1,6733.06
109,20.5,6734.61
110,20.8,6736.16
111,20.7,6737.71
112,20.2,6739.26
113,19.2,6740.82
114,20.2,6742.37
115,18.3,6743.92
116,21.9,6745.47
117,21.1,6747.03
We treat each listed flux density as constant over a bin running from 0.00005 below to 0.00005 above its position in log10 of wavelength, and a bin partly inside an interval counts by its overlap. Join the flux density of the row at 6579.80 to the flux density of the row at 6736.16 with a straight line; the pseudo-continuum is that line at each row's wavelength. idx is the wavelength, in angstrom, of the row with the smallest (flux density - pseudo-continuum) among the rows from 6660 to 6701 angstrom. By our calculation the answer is 6660.59 angstrom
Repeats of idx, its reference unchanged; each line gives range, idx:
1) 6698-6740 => 6703.67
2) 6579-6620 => 6582.83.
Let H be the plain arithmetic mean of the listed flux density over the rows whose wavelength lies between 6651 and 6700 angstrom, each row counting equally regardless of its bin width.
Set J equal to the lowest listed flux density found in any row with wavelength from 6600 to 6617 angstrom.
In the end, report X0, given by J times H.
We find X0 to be 354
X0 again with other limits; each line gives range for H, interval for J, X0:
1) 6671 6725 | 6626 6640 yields 341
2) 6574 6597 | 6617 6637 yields 332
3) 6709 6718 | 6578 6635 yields 318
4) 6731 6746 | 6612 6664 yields 326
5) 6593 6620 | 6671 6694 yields 359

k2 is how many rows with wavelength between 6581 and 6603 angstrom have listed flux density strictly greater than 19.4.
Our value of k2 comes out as 8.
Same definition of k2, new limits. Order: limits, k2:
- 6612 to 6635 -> 10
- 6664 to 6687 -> 9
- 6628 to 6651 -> 7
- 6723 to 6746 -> 13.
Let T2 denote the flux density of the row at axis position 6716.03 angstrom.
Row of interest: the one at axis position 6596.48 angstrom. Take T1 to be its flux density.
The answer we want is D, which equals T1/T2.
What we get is 1.05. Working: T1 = 21.3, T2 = 20.3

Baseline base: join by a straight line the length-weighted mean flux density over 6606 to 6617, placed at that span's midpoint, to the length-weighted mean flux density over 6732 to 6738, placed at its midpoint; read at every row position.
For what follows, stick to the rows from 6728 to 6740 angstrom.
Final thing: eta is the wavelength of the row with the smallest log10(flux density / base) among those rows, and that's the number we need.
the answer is 6728.41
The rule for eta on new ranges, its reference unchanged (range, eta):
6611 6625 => 6619.31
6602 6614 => 6611.69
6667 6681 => 6669.80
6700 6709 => 6703.67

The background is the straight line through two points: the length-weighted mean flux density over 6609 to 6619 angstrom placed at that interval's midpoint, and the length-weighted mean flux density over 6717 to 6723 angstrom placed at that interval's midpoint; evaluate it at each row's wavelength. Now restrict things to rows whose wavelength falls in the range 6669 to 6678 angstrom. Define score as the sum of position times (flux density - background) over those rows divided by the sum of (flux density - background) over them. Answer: 6672.1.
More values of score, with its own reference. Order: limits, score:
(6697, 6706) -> 6702.2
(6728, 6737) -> 6733.3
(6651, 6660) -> 6654.3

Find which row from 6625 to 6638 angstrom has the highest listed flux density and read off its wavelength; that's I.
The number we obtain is 6626.93 angstrom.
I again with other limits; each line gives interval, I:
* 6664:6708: 6680.55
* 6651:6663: 6662.12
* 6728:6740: 6733.06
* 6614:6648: 6626.93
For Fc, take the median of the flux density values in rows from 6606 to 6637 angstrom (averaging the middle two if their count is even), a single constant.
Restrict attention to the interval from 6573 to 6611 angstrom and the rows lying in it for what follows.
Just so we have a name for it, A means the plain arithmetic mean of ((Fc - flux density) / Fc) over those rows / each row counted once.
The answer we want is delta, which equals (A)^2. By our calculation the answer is 0.0000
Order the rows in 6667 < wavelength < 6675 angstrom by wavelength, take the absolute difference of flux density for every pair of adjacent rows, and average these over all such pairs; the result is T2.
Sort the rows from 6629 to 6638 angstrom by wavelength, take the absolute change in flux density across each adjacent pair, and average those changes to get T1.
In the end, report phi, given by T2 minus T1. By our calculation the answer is -1.2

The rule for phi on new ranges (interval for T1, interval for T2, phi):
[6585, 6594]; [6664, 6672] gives -0.6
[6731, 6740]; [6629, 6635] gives 1.7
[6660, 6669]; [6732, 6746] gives -0.7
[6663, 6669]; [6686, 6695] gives 0.3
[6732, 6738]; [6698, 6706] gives 1.6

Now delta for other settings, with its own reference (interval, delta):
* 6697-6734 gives 0.0002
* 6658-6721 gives 0.0000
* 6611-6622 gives 0.0004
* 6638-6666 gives 0.0004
